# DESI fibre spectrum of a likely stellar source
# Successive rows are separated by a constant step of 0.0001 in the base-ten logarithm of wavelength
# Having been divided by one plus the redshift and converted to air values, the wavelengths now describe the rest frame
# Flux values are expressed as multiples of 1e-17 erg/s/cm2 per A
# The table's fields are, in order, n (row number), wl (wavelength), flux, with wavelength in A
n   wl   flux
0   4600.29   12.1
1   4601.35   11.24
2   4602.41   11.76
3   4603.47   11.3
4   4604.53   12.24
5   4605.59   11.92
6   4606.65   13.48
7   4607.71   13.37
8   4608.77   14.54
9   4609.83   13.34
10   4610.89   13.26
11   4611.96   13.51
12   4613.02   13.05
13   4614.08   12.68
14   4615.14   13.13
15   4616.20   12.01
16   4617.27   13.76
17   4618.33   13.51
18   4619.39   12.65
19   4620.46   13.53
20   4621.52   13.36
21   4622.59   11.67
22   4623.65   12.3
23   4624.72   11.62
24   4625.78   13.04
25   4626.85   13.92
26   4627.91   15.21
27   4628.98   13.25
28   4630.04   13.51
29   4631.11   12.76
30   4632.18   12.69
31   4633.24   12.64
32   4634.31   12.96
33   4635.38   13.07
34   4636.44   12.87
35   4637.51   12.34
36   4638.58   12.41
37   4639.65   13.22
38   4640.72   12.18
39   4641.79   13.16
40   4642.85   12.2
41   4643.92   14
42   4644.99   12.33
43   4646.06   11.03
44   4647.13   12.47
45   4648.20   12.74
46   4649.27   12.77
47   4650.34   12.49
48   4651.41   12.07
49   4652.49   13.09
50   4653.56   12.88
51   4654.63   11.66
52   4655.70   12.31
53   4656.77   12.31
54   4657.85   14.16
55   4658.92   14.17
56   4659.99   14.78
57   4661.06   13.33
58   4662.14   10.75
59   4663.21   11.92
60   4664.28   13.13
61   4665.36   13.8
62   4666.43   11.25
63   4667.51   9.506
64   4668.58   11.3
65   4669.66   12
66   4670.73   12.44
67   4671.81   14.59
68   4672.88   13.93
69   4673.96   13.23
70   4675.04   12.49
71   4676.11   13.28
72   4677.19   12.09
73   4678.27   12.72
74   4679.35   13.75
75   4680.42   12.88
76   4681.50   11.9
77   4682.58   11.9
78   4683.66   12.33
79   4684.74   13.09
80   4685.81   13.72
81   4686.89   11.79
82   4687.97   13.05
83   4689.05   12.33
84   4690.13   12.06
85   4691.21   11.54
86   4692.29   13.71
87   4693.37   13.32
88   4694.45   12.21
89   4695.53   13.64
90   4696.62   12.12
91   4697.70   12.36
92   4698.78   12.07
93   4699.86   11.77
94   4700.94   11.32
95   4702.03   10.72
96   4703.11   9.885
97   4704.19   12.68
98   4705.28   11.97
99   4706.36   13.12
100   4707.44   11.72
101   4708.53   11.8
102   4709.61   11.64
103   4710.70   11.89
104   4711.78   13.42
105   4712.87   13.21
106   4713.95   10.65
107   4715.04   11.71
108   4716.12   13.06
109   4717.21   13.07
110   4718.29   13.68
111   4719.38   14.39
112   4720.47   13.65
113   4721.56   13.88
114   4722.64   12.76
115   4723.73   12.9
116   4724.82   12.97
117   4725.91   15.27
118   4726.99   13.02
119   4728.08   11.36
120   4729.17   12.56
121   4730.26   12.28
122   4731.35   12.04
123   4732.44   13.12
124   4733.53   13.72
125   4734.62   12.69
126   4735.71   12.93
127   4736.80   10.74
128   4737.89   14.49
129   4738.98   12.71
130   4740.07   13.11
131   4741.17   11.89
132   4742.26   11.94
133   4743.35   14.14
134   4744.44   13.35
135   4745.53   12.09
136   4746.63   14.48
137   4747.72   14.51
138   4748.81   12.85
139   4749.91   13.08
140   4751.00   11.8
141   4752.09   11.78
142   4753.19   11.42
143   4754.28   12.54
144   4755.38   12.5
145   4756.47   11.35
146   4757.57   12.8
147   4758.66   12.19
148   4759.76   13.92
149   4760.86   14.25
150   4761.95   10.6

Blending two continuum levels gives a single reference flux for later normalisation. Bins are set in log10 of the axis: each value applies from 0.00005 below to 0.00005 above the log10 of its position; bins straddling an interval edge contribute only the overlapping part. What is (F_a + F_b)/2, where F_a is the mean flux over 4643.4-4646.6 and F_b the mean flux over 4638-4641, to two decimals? 12.53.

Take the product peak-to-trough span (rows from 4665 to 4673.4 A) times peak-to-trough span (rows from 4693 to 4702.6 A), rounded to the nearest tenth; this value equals 14.8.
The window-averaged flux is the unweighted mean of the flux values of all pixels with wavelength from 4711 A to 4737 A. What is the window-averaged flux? 12.9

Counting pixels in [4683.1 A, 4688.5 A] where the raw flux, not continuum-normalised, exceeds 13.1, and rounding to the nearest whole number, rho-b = 1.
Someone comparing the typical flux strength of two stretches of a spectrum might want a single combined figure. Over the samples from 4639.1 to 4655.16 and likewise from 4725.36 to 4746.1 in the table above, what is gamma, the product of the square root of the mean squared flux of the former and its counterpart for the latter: 162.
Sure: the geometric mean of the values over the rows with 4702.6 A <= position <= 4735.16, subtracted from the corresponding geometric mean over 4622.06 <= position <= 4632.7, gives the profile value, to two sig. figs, 0.33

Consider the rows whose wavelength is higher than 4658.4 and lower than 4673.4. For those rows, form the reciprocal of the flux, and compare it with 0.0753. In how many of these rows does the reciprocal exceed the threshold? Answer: 8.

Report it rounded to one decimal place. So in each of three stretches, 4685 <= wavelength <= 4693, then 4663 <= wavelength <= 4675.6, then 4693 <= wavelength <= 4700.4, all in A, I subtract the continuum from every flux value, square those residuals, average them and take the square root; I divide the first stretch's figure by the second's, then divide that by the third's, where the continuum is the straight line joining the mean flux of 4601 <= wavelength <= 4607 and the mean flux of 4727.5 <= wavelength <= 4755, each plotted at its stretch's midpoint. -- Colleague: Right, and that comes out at 1.0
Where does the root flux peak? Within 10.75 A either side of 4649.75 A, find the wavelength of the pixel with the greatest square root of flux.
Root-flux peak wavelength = 4659.99 A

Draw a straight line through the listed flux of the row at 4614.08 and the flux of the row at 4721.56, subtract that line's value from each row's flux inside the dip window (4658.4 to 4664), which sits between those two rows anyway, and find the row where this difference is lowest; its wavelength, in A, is 4662.14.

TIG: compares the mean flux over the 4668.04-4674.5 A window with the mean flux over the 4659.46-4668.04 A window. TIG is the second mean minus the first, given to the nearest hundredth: -0.61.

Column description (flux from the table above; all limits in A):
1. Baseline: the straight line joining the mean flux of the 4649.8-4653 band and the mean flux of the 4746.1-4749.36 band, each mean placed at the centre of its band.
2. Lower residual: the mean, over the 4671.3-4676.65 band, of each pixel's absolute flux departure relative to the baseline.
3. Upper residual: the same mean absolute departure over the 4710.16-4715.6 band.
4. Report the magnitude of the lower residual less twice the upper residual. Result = 1.7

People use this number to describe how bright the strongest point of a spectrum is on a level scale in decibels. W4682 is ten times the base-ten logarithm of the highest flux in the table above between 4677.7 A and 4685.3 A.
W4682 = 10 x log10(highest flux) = 11.38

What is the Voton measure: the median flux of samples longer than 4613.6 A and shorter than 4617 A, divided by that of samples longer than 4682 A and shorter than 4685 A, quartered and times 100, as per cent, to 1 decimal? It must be 25.7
